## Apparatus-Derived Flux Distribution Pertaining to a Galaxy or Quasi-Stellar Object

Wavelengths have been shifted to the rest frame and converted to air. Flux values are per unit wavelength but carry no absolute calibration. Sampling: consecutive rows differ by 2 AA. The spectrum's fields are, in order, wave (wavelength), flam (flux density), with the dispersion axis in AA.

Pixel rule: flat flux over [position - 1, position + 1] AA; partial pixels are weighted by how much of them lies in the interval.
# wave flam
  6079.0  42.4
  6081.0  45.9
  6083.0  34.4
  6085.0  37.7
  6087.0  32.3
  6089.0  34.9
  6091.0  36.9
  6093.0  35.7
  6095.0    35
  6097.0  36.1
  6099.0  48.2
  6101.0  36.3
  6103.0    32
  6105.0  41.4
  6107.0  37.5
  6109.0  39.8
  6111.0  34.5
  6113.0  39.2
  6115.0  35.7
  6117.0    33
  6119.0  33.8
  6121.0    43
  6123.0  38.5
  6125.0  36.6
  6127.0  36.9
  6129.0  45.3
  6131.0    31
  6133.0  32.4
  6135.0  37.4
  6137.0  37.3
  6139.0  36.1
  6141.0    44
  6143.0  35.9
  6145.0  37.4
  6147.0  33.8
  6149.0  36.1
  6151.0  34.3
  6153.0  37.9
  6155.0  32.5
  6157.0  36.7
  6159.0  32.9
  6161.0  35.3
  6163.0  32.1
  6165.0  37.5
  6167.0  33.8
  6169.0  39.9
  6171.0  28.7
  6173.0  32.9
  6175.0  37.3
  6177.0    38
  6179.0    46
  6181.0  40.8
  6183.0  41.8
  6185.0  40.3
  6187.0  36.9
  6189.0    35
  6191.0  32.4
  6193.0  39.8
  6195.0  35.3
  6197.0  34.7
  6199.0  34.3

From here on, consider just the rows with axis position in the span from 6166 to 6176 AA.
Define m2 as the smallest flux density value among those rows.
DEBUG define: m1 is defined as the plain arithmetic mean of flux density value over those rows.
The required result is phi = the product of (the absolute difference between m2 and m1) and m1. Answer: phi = 201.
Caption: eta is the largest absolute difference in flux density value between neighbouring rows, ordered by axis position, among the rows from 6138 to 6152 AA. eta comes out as 8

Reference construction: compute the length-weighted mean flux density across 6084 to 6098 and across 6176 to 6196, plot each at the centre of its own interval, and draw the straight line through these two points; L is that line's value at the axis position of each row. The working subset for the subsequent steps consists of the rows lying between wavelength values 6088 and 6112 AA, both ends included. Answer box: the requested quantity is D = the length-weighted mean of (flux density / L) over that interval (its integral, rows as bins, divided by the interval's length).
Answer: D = 1.04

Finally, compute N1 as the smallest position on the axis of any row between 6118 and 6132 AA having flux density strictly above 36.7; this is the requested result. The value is 6121.0 AA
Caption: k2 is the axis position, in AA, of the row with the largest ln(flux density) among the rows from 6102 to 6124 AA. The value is 6121.0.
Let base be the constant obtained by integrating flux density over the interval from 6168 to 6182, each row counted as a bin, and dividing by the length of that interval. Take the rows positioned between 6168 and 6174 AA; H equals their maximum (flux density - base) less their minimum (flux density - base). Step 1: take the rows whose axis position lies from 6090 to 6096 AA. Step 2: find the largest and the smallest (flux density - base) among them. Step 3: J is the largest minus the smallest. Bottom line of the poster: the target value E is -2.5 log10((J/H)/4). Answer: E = 3.4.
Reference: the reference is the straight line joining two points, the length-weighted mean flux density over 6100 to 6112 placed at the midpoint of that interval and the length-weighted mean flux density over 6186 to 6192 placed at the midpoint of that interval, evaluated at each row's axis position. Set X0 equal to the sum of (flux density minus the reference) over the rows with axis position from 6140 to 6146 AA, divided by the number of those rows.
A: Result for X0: 3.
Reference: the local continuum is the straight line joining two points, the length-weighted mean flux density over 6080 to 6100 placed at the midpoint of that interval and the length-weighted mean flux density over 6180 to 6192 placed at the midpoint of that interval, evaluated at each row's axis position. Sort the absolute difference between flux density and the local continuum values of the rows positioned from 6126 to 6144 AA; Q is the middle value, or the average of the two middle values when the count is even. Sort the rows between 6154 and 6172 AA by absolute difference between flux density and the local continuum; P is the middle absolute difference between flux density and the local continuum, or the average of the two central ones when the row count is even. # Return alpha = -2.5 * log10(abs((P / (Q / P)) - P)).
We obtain -1.6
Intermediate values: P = 4.0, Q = 1.9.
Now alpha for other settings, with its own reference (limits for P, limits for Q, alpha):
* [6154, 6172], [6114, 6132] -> 2.7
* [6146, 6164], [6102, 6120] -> 1.4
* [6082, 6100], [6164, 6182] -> 1.7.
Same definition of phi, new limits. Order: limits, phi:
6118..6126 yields 159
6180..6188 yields 122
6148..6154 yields 65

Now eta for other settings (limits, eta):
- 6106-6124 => 9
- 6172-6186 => 8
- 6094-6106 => 12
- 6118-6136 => 14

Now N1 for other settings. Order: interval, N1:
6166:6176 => 6169.0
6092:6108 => 6099.0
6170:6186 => 6175.0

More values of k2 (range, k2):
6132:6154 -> 6141.0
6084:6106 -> 6099.0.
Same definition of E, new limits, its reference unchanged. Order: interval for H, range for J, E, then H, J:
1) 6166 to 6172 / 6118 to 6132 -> 1.2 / 11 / 14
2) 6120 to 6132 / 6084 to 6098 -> 2.6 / 14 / 5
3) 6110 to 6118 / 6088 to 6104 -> 0.5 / 6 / 16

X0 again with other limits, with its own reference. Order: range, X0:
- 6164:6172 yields 0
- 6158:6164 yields -2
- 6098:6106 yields 2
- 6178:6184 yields 8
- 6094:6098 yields -2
